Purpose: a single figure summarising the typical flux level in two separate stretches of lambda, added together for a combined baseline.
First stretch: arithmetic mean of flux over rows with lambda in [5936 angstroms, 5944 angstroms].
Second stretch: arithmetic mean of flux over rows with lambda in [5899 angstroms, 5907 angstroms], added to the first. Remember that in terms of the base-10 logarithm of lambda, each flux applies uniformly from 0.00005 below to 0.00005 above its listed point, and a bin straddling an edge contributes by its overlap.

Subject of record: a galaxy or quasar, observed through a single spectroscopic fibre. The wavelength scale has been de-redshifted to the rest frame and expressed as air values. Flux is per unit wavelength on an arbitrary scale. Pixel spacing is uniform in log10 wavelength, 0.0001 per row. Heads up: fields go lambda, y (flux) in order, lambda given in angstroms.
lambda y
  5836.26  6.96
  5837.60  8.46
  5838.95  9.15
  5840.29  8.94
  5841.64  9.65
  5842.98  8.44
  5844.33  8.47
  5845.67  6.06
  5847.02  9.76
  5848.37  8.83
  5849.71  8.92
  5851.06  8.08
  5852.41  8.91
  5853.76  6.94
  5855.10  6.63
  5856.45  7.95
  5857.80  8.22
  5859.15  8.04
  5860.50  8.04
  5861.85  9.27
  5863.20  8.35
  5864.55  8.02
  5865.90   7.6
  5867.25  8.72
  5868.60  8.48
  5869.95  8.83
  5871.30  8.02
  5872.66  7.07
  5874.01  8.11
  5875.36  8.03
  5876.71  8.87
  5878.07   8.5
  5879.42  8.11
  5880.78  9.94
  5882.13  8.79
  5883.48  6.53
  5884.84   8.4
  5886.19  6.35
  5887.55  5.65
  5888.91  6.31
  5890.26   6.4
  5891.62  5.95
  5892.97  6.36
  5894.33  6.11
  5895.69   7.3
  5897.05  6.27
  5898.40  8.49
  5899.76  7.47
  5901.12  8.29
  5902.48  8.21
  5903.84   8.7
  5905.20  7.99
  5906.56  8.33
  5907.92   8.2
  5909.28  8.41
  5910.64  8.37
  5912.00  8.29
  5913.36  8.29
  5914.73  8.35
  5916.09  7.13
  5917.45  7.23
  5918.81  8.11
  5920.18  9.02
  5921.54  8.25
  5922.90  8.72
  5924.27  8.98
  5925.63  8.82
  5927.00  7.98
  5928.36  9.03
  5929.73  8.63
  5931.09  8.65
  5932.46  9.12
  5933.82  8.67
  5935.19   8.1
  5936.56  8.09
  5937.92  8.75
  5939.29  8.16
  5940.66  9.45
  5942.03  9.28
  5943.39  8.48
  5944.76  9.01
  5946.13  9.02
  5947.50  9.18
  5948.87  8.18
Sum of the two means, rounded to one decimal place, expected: 16.9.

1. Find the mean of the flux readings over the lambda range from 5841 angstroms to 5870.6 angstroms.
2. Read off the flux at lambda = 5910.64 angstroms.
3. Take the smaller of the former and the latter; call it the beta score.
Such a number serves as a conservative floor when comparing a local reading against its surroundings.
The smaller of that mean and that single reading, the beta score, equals 8.28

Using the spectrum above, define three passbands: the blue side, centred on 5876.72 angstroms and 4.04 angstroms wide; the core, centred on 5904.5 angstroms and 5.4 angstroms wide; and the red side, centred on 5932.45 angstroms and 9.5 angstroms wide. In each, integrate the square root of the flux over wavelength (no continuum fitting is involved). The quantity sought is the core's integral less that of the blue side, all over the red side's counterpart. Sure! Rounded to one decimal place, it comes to 0.1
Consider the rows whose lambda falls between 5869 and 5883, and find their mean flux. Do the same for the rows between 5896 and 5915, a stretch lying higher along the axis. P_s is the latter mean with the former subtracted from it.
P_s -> -0.31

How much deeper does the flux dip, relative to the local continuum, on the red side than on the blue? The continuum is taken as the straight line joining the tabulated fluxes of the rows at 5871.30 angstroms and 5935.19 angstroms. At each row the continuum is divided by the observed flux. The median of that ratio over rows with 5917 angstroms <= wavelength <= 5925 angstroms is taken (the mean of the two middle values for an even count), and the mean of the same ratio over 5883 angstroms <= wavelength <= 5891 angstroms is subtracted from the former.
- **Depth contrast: -0.28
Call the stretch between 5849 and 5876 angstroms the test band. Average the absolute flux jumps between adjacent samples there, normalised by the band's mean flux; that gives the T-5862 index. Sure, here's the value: 0.086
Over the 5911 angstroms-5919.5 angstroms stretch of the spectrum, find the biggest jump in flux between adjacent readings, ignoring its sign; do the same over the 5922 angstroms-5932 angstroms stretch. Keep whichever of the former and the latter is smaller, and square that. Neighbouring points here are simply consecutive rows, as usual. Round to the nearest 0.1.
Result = 1.1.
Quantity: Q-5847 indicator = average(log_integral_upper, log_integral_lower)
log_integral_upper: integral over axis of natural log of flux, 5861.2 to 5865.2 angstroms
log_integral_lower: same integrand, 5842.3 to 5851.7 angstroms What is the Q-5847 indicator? 14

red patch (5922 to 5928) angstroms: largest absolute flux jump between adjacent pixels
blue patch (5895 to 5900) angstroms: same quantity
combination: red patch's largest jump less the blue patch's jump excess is -1.4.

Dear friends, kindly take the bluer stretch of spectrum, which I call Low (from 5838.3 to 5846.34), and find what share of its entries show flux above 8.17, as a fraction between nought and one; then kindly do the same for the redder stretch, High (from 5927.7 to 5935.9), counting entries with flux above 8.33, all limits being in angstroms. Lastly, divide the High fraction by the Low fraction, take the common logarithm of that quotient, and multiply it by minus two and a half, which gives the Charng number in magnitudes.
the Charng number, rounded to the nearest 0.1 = 0.0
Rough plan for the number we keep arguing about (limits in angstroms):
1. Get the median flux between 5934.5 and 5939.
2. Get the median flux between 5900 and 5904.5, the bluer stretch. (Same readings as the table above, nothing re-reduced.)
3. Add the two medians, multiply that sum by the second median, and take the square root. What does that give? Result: 11.7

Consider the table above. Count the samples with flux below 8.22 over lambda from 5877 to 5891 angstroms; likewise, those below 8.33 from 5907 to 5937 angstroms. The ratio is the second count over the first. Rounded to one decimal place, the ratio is 1.7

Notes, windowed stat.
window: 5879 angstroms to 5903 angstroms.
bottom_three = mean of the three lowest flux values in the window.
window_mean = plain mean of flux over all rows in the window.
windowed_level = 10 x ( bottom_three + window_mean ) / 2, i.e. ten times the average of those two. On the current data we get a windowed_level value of 66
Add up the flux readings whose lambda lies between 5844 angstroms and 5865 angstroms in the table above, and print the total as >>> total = 130.5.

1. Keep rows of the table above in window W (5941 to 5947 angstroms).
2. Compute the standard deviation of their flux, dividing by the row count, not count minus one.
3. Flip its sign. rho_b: -0.29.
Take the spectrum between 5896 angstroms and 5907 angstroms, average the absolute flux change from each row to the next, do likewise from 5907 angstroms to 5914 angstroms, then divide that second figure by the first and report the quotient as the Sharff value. 0.1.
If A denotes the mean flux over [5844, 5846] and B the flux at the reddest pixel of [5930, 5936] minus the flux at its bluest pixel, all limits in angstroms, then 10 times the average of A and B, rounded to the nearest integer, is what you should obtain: 34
